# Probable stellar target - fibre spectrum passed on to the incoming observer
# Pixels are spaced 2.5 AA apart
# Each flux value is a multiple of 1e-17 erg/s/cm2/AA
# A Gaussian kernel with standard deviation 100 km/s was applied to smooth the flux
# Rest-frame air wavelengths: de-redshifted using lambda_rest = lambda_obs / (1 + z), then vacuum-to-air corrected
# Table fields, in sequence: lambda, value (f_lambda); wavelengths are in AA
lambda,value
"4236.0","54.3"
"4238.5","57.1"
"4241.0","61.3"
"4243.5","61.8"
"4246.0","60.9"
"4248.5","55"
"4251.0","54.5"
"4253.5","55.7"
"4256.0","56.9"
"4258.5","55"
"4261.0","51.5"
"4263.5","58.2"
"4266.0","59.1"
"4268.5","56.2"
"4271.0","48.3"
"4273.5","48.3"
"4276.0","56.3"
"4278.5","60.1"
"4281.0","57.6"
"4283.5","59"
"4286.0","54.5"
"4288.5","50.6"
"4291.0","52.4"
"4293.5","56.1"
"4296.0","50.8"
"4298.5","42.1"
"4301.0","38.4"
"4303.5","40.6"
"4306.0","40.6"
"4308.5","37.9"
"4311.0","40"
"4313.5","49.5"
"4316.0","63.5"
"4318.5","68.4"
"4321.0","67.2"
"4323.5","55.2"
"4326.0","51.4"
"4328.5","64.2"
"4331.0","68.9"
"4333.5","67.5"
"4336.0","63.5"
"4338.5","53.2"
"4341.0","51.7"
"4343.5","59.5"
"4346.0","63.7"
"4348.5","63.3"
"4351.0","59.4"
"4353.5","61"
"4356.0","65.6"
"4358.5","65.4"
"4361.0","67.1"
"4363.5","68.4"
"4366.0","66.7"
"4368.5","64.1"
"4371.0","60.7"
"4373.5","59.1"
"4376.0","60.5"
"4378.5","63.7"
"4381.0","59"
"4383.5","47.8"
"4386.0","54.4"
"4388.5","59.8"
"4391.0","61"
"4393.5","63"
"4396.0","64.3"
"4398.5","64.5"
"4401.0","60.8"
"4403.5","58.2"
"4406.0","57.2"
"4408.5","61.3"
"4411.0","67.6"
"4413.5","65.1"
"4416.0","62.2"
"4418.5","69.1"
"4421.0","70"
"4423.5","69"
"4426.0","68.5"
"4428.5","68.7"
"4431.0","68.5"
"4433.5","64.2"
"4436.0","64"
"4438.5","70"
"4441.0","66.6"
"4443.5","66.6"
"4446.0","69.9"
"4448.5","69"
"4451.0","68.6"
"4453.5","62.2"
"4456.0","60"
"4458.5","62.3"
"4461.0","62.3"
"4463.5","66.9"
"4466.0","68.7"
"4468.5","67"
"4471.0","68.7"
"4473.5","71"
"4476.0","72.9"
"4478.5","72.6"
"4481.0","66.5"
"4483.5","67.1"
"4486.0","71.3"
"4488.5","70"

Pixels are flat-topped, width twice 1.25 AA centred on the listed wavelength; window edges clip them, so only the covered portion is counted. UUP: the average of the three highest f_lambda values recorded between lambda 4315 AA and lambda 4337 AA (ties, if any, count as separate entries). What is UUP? 68.3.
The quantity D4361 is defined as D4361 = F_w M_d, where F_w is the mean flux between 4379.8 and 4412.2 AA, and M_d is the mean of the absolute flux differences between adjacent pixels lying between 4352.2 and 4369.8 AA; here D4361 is 121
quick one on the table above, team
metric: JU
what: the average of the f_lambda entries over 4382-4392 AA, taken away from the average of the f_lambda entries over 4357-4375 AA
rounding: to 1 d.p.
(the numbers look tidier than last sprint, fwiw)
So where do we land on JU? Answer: 8.8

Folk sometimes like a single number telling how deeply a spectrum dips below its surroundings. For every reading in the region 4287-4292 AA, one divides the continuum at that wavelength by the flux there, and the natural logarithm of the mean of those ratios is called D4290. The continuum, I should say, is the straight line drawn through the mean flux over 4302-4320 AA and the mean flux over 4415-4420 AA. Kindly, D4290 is -0.13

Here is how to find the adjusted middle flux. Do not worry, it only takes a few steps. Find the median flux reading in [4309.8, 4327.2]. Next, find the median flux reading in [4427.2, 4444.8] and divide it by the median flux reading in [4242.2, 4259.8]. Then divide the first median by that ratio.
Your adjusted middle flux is 46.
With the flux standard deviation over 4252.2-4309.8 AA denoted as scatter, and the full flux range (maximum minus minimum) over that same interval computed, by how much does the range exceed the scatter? 15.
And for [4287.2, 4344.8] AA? 21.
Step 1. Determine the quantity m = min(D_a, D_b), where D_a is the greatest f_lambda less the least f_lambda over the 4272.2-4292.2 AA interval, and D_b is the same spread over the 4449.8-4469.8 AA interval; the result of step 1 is 8.7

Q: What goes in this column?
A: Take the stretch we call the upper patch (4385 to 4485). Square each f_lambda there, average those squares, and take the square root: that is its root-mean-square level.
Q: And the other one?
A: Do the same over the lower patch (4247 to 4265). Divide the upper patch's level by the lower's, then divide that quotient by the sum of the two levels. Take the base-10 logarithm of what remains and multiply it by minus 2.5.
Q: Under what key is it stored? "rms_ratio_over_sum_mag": 5.02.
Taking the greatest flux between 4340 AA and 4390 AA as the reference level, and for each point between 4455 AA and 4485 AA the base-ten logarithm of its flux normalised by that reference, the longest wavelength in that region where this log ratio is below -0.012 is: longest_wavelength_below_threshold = 4481.0 AA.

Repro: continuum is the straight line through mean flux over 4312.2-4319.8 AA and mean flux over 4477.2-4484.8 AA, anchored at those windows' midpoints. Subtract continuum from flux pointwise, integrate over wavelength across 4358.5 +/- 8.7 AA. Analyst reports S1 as 39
